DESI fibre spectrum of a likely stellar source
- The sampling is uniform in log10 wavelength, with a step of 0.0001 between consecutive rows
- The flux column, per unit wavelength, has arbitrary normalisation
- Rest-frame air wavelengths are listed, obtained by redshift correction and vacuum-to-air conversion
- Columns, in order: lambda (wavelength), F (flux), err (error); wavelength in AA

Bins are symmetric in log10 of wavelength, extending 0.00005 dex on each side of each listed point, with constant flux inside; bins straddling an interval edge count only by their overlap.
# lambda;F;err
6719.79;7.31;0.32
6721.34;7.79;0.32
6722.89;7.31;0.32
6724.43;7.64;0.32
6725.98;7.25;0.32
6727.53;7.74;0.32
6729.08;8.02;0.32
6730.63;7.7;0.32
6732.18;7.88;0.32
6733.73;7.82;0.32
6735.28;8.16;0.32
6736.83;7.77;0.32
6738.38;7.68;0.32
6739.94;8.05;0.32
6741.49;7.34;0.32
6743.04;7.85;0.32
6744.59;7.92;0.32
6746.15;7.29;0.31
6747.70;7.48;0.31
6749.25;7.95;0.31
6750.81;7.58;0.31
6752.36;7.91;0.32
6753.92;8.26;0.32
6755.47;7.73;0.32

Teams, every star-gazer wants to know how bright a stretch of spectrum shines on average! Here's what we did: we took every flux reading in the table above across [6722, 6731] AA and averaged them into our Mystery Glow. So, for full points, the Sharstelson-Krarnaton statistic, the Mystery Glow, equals 7.61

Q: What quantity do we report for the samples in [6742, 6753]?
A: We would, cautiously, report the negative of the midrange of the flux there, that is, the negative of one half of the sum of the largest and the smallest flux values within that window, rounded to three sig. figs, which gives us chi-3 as -7.62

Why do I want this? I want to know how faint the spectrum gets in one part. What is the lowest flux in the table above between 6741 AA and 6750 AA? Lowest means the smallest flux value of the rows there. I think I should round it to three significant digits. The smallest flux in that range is 7.29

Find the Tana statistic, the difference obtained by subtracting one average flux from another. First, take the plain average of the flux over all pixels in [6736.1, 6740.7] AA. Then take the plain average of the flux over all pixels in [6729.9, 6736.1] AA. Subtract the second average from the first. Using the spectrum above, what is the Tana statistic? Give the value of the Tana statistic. -0.1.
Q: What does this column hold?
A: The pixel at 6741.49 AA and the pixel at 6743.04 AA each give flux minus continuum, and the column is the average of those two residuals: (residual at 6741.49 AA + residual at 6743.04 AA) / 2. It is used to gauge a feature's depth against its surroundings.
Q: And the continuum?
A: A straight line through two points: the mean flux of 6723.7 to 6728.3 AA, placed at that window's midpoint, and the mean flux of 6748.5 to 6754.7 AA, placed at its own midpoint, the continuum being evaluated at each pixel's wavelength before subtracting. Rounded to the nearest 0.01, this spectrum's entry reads -0.19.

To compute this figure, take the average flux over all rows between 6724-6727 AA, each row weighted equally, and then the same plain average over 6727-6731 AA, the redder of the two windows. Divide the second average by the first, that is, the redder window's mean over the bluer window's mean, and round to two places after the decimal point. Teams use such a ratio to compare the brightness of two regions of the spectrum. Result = 1.05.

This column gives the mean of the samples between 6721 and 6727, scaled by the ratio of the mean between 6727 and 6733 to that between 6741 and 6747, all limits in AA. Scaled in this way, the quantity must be 7.7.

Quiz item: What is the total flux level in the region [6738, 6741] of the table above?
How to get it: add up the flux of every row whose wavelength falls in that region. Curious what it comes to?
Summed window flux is 15.7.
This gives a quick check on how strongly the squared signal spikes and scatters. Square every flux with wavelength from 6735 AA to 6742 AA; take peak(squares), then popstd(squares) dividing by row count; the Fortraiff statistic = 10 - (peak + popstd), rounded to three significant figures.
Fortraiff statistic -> -61.1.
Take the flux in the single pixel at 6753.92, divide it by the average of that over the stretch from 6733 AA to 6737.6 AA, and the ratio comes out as 1.04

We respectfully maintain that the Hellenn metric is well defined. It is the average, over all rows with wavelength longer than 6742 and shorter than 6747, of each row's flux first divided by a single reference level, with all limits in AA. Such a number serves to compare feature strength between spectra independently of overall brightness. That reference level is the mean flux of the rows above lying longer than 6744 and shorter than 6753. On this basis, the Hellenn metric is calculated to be 1.00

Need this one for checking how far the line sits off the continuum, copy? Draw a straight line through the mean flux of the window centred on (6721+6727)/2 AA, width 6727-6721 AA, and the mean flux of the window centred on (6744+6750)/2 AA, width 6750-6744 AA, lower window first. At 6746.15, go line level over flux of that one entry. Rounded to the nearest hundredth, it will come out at 1.05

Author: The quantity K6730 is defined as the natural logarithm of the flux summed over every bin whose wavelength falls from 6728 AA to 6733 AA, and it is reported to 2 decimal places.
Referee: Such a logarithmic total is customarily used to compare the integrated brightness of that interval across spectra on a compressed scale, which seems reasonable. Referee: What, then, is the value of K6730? 3.16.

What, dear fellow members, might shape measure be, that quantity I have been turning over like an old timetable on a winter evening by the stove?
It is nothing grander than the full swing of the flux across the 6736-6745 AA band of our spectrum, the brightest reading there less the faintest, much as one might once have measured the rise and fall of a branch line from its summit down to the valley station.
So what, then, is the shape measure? 0.71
